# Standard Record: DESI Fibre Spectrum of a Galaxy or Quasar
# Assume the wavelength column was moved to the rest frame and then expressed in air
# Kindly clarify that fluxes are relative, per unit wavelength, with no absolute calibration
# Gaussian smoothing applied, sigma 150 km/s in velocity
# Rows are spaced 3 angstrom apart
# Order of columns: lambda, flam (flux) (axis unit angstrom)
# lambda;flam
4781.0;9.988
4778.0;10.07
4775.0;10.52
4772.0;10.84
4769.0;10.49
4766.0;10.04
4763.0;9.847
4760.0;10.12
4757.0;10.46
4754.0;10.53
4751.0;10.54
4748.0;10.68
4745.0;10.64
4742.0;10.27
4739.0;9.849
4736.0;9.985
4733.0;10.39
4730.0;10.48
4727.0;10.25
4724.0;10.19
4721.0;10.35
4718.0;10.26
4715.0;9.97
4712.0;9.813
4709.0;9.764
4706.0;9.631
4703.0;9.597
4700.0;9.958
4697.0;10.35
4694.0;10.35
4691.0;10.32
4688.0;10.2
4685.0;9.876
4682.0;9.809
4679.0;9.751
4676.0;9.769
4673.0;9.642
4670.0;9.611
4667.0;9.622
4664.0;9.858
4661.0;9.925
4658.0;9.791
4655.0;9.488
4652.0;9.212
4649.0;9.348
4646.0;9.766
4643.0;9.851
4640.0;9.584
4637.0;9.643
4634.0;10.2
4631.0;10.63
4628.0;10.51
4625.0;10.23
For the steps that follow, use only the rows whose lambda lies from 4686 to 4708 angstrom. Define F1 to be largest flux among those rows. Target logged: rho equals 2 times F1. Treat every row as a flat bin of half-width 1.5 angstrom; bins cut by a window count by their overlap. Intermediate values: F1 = 10.35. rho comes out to 20.7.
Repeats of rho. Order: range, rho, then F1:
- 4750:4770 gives 21.1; 10.54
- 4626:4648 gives 21.3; 10.63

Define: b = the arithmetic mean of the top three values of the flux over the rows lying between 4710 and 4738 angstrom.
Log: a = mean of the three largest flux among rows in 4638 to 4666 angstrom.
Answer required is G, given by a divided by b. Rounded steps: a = 9.9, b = 10.41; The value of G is 0.95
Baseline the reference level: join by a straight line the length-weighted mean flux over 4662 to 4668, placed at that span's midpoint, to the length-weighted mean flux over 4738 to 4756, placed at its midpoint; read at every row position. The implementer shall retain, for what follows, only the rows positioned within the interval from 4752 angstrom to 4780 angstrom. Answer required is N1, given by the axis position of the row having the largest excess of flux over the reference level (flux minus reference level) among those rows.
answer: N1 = 4772.0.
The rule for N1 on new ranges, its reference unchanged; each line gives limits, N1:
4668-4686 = 4685.0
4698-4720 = 4718.0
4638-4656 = 4643.0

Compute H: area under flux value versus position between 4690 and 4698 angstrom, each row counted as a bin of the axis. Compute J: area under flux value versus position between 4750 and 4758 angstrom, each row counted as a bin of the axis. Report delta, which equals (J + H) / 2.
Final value 83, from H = 83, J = 84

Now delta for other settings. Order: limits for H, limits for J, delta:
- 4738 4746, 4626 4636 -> 93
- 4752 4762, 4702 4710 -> 90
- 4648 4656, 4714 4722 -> 78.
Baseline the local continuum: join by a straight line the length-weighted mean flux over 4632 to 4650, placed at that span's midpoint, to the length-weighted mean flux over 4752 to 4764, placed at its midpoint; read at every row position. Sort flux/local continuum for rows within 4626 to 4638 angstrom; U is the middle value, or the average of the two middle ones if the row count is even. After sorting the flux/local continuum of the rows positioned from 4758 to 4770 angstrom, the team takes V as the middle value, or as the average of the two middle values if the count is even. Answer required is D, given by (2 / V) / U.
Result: 1.92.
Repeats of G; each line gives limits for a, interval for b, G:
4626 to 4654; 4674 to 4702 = 1.01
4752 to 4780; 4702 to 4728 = 1.03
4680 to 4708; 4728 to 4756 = 0.97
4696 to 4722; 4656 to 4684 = 1.05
